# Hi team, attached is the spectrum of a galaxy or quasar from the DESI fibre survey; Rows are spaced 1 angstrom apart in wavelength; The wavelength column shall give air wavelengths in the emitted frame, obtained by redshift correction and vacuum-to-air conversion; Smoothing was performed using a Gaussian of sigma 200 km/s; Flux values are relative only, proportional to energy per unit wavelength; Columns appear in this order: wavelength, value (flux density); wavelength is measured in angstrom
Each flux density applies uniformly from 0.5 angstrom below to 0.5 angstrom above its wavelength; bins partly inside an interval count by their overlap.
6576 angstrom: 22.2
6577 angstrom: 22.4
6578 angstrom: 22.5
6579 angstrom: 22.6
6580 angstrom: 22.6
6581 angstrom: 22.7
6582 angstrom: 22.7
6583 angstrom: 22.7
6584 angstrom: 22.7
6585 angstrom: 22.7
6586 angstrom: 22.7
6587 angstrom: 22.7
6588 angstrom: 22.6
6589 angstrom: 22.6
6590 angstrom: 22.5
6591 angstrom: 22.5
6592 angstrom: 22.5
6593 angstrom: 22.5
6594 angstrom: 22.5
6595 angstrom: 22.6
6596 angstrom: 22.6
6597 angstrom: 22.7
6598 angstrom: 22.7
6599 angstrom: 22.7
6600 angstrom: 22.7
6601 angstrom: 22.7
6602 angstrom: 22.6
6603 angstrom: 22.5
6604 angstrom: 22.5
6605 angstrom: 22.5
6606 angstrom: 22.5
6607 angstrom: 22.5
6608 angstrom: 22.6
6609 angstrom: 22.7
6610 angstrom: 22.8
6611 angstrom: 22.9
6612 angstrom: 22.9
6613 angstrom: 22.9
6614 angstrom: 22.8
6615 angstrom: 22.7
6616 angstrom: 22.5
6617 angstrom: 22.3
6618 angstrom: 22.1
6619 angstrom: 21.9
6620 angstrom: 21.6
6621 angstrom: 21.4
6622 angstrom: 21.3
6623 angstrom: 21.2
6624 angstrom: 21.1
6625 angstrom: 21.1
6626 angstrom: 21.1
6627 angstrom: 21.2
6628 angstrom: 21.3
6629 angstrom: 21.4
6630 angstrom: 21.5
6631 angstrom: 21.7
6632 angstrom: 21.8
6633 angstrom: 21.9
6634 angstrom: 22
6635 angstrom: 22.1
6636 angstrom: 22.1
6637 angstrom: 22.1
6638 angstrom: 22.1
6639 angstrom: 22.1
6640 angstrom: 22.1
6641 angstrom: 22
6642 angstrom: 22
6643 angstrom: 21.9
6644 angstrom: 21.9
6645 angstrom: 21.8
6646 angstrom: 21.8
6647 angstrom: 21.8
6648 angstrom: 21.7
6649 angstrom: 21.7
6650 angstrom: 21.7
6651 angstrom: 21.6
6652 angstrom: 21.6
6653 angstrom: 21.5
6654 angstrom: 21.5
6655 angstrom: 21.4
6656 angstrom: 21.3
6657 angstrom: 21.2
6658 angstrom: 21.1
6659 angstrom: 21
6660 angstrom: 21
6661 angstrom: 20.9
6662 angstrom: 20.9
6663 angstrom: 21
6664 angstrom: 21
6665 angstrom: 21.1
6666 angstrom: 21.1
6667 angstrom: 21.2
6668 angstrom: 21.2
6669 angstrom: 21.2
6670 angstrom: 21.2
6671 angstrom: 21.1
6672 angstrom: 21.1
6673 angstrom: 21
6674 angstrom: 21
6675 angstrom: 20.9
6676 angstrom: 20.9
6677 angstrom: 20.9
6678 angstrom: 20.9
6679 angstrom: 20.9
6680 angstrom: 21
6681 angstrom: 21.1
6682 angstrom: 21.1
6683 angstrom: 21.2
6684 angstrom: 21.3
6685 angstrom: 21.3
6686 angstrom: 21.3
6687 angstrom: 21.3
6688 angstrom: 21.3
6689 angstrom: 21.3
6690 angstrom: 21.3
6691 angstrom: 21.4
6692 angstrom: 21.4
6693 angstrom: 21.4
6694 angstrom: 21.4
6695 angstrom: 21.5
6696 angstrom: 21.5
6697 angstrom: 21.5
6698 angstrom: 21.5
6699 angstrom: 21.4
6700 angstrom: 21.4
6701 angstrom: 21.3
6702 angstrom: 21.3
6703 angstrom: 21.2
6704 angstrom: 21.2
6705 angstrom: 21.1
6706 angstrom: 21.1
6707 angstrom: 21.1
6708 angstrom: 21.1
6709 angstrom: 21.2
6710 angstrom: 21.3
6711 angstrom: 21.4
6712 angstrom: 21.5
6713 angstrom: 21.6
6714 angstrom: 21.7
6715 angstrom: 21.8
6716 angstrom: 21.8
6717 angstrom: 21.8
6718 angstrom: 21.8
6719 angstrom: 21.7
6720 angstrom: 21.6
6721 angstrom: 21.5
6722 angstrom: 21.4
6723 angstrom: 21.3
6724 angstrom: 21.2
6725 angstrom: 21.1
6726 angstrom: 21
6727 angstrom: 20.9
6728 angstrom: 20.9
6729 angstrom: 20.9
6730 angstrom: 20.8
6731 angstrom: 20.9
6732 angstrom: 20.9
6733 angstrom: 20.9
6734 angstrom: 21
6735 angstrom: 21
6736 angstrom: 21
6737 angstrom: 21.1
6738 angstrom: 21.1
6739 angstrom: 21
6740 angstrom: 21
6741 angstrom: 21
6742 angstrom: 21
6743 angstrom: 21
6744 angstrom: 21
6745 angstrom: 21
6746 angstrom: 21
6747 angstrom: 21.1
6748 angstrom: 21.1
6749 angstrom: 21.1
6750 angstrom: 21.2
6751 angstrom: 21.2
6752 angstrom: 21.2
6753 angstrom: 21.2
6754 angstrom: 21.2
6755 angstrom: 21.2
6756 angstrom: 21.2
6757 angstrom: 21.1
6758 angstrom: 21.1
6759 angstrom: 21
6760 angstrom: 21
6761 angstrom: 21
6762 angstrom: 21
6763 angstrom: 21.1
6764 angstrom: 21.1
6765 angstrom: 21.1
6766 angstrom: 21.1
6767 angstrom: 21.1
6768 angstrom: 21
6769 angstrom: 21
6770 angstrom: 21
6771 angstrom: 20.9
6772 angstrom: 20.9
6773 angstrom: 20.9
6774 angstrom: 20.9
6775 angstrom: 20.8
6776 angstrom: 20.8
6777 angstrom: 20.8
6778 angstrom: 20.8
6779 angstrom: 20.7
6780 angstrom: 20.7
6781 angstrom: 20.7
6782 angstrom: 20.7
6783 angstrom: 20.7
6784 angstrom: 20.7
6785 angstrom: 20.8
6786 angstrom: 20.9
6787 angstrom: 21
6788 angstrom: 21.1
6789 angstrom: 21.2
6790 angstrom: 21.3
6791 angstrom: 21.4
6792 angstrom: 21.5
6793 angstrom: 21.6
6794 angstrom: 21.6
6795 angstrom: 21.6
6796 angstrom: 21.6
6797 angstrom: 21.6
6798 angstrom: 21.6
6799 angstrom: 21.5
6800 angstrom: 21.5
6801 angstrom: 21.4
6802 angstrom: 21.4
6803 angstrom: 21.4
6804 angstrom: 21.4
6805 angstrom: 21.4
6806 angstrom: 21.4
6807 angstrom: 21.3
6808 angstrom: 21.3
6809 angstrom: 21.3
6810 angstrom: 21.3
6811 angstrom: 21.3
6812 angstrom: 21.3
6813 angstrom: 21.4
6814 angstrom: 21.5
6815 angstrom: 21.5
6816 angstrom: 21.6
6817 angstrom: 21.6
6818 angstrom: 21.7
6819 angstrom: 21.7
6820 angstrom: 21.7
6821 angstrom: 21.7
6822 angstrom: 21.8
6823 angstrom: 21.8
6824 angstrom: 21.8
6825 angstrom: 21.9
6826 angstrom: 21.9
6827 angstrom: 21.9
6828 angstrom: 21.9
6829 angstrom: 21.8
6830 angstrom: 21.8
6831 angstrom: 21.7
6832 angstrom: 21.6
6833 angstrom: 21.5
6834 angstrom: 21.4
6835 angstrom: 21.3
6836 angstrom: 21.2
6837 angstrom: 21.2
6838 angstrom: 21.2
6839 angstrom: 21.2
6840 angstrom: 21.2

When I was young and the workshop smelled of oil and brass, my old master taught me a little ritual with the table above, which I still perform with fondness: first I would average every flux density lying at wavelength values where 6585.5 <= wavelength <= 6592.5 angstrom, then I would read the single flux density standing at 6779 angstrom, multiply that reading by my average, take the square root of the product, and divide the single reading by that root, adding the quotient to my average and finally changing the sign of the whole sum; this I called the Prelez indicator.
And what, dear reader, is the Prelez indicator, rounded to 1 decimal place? -23.5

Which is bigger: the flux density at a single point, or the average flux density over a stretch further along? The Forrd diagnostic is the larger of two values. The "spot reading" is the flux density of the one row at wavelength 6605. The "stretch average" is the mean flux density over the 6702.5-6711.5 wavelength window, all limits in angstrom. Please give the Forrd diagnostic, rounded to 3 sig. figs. 22.5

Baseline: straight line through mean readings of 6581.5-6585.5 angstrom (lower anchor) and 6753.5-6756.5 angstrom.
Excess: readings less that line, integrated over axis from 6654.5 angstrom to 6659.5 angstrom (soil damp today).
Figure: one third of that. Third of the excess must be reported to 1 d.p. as -1.4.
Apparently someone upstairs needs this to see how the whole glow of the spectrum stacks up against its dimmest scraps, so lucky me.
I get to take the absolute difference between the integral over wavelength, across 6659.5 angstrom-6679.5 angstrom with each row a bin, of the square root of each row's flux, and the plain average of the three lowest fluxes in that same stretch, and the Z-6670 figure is 70.8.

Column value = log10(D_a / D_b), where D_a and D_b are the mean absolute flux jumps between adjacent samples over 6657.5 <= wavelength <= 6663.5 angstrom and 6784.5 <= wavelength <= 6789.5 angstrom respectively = -0.2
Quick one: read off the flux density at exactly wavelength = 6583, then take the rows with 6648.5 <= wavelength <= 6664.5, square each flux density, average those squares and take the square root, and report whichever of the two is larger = 22.7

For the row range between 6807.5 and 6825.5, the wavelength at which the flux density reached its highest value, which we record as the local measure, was 6825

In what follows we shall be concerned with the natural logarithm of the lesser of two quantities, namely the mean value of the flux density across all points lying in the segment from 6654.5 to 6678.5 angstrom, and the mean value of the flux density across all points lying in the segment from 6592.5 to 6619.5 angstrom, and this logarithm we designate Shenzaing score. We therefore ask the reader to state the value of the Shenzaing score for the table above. 3.05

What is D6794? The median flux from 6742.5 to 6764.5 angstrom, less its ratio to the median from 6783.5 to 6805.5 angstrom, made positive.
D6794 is 20.1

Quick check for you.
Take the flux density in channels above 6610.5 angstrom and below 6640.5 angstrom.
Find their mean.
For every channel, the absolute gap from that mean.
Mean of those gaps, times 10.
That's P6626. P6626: 4.7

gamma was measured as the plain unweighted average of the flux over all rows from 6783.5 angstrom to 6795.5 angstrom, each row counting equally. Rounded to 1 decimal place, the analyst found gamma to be 21.2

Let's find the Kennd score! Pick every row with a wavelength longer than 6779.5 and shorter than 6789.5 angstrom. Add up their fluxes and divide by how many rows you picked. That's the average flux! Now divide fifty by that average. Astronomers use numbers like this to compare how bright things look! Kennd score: 2.40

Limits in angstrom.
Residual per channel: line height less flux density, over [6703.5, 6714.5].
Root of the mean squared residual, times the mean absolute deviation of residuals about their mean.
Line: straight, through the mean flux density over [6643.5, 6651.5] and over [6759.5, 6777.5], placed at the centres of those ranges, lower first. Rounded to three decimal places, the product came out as 0.047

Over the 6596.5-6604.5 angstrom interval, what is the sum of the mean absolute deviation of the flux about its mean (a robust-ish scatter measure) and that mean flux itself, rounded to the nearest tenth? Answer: 22.7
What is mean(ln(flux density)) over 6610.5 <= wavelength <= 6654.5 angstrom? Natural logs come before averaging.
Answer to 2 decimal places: 3.08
